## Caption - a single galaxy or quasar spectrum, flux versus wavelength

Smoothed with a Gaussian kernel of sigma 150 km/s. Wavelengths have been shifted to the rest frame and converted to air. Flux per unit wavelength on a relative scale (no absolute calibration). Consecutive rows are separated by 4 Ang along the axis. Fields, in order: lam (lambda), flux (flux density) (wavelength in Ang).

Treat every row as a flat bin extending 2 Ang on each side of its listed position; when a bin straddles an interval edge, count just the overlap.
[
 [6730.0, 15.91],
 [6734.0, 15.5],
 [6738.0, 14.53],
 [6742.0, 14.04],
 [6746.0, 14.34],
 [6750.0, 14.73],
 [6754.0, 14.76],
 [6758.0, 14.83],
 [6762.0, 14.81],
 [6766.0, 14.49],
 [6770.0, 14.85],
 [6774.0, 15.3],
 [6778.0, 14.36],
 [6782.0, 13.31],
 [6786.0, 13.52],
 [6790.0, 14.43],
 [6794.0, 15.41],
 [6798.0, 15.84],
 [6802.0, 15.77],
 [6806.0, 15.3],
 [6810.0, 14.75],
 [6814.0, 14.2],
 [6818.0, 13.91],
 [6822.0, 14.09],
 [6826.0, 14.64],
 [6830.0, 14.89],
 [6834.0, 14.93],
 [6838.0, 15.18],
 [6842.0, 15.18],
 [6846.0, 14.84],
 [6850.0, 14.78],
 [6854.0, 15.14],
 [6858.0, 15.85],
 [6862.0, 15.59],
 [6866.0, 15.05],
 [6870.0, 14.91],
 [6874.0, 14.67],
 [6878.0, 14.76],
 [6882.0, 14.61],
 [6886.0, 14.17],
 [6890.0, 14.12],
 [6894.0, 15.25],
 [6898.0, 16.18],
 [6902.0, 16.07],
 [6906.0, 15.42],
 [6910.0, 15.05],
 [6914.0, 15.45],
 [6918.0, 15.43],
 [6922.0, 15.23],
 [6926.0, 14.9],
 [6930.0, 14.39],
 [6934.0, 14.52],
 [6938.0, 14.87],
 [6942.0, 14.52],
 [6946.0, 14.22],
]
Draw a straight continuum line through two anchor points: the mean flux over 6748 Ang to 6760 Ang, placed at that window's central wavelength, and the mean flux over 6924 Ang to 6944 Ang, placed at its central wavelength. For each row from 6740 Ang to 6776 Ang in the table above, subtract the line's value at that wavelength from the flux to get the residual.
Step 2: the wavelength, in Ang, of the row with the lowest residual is 6742.0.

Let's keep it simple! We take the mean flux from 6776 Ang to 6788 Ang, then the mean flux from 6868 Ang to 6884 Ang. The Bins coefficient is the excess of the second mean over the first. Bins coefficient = 1.0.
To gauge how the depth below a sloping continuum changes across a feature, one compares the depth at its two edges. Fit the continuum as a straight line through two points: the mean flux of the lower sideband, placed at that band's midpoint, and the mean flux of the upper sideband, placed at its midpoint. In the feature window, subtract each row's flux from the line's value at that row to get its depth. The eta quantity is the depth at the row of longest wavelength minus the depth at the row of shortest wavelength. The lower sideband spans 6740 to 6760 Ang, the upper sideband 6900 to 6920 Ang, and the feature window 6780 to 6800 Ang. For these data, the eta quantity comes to -2.4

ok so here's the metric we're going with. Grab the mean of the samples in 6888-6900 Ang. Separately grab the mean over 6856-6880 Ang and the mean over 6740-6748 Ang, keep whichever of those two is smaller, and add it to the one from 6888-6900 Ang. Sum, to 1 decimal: 29.4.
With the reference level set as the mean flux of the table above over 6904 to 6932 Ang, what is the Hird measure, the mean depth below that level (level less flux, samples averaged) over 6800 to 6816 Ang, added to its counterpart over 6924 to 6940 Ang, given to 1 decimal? 0.6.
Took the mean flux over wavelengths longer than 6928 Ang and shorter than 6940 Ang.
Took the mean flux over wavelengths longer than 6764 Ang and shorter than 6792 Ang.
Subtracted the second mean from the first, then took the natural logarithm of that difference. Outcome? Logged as -1.3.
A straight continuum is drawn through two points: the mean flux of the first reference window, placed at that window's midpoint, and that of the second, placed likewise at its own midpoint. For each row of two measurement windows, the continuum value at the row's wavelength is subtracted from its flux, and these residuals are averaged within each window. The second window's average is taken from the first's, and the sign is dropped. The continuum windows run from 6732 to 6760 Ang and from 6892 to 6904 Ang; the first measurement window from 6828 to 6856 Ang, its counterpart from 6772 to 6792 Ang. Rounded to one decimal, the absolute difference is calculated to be 0.4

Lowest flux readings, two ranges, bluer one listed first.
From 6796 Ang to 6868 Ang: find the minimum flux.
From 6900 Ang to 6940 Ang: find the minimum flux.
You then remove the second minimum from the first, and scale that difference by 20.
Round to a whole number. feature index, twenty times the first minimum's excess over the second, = -10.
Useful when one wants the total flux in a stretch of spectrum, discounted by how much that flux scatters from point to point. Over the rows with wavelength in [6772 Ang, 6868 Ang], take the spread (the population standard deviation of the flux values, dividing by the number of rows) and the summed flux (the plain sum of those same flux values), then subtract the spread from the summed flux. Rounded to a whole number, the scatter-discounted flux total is 356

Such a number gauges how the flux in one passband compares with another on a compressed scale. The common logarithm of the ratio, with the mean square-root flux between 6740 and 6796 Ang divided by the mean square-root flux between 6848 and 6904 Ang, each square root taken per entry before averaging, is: -0.0083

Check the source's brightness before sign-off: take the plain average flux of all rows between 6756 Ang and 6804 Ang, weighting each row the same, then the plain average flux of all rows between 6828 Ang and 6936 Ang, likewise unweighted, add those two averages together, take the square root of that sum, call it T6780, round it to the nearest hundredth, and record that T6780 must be 5.46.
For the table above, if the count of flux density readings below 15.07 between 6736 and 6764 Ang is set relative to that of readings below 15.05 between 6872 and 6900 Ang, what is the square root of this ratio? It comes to 1.2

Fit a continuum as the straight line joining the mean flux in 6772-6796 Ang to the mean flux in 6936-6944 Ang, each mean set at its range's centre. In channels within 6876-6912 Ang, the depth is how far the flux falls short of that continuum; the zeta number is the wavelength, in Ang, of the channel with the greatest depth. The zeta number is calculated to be 6890.0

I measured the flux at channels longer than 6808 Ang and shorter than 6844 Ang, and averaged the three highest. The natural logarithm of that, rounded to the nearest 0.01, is 2.71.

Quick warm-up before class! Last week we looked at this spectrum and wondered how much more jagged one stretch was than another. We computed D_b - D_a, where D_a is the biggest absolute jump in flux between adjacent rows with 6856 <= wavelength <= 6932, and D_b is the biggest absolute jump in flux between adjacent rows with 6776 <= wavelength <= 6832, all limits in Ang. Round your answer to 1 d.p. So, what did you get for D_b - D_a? -0.1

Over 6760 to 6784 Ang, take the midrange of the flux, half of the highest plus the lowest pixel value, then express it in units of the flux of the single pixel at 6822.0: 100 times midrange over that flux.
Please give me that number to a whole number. 102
